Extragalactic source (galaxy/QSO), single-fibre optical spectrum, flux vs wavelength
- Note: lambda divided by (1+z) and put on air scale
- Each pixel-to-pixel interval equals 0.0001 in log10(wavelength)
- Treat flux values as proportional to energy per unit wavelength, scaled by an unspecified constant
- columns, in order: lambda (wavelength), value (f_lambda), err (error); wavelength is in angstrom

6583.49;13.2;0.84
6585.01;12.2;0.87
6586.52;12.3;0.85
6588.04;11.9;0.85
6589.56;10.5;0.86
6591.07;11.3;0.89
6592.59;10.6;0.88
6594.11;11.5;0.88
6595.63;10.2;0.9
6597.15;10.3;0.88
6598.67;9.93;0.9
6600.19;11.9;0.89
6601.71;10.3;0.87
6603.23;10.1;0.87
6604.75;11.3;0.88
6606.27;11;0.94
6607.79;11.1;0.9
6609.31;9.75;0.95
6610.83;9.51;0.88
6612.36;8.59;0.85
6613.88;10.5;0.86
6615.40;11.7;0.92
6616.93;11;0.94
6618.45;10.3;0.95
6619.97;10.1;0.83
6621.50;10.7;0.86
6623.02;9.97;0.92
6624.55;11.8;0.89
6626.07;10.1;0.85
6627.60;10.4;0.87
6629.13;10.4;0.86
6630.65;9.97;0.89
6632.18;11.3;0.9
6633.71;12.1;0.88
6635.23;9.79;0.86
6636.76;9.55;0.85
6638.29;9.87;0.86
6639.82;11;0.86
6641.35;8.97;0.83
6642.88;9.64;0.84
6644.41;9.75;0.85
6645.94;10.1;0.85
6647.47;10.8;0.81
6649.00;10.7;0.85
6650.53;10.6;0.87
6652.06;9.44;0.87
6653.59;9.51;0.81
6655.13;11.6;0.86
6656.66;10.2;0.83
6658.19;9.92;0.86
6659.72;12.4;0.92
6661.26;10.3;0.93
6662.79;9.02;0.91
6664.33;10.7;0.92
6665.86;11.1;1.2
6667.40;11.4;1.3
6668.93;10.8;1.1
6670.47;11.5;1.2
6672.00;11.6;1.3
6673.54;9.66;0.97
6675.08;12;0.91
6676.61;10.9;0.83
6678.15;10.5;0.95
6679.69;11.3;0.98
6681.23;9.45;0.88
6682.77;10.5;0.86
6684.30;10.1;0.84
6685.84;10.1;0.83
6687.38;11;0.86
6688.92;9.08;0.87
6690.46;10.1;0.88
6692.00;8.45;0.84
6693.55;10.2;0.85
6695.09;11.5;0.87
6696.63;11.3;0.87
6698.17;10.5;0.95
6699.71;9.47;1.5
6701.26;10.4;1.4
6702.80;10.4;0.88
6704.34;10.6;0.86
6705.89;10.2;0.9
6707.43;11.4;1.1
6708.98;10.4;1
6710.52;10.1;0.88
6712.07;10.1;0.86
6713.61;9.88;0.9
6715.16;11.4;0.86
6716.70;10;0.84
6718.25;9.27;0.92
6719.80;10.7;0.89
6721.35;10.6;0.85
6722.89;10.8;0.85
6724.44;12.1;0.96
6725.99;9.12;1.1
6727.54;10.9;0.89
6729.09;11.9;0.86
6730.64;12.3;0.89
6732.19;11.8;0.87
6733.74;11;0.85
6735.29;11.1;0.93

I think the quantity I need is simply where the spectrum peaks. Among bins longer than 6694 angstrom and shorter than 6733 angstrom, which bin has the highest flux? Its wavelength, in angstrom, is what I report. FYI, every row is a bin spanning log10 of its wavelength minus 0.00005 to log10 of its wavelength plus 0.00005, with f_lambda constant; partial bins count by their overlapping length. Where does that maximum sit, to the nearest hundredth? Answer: 6730.64 angstrom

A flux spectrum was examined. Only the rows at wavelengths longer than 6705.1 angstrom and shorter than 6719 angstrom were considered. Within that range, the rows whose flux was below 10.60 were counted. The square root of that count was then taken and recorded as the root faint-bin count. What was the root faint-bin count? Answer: 2.65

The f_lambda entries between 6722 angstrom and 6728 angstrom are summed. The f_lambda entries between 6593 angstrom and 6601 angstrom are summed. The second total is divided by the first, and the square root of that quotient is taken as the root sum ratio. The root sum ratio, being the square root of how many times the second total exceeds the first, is 1.1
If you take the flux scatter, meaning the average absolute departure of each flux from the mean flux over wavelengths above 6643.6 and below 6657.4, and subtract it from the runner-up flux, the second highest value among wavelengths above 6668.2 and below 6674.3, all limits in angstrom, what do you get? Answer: 10.9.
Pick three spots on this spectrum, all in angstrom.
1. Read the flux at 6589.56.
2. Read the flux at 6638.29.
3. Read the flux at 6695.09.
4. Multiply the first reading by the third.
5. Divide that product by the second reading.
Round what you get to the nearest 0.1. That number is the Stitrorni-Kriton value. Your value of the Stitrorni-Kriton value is 12.2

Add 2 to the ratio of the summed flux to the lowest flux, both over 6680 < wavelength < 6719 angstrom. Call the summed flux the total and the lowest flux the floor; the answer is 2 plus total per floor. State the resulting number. 32.3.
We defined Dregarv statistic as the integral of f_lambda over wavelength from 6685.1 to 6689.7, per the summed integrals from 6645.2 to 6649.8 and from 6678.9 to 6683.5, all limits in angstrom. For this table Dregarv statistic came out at 0.48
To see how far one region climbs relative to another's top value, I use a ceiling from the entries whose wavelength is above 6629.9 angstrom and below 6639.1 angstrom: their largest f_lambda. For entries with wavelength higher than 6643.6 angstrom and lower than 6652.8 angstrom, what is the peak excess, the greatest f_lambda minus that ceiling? -1.3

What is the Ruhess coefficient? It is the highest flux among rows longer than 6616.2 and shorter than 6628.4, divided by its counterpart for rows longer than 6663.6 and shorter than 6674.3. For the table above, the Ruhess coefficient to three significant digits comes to 1.02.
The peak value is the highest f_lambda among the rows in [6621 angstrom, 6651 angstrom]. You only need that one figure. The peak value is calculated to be 12.1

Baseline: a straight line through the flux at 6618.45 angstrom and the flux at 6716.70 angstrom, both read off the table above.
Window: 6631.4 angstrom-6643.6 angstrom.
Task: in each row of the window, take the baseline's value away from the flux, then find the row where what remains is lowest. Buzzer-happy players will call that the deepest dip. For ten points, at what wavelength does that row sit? 6641.35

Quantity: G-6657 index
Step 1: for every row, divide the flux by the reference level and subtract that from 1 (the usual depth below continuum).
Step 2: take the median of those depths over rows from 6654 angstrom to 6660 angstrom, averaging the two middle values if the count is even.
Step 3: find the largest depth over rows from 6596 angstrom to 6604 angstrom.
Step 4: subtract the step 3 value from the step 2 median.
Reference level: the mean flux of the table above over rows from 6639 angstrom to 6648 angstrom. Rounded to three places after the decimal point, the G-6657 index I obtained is -0.097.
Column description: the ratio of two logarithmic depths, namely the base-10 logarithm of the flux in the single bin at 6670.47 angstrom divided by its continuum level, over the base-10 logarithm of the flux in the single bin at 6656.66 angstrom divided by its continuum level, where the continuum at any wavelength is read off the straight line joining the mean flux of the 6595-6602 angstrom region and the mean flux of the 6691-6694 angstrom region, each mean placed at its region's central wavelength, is 4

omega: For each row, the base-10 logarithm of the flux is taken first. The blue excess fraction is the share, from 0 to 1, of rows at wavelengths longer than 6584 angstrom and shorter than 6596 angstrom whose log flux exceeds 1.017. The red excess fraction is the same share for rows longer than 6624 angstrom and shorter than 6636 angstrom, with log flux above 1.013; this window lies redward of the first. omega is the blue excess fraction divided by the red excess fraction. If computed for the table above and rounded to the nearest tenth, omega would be 1.4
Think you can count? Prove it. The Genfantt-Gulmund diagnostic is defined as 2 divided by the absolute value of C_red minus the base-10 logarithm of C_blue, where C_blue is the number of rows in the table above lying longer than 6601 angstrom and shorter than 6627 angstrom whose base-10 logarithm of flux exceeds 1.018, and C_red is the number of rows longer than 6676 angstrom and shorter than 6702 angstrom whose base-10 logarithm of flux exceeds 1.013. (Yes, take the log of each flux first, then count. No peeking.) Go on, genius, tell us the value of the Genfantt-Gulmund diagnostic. 0.25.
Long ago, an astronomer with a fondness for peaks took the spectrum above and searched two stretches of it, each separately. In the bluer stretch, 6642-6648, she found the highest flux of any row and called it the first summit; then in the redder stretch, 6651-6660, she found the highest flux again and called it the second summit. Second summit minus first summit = 1.6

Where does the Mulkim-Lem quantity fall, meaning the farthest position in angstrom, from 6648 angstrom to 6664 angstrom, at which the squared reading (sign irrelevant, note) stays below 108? 6662.79 angstrom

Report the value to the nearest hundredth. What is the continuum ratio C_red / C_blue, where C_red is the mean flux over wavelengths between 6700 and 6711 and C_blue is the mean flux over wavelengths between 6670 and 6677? 0.94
